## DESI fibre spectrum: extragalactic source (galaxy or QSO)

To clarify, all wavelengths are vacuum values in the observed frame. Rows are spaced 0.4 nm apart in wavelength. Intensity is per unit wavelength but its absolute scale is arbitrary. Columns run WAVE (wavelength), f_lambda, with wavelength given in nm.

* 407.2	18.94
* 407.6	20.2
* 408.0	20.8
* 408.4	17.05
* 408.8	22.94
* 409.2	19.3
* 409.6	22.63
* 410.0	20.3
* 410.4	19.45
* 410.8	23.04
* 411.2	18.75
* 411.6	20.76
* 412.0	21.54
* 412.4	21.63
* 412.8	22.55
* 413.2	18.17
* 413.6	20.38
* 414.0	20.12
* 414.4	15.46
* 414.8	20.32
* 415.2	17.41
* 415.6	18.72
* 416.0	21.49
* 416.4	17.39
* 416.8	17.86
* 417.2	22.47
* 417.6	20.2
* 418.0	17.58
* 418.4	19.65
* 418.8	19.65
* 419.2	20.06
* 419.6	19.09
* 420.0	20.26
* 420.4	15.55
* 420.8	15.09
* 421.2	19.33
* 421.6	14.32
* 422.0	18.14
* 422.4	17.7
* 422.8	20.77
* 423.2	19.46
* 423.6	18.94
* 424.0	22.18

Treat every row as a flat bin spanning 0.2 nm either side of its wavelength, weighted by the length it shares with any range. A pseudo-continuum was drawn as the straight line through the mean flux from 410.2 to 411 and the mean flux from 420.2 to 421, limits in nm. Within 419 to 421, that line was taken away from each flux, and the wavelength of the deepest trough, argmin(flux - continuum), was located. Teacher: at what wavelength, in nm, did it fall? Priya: 420.8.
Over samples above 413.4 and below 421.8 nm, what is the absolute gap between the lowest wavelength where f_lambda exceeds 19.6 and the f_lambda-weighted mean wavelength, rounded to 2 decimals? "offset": 3.91 nm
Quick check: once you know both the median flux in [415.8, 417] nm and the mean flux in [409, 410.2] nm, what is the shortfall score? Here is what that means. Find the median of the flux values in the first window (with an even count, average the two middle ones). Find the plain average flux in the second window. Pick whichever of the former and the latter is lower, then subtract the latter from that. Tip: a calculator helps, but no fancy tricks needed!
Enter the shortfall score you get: -2.9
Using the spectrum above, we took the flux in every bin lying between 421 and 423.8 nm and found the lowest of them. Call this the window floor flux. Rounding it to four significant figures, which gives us 14.32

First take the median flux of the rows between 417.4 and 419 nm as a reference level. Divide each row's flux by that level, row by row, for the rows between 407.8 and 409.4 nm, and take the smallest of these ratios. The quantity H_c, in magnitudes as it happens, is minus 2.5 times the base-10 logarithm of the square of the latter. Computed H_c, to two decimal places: 0.31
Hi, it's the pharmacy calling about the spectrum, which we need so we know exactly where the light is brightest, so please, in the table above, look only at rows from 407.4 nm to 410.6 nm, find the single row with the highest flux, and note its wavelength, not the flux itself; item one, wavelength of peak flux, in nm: 408.8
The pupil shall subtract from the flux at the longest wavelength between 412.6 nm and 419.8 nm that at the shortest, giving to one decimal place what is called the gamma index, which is -3.5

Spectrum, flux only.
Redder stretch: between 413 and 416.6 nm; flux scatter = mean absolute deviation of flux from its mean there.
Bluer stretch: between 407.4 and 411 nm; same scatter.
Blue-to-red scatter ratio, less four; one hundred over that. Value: -33.1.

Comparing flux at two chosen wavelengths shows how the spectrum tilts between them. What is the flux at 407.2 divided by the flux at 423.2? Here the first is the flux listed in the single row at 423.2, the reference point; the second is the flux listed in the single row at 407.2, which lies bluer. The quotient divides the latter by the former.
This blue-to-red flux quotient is 0.97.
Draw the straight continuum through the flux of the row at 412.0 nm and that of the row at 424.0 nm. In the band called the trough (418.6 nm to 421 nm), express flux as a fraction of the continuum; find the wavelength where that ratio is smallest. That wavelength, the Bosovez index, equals 420.8 nm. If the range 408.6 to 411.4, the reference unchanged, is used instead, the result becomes 411.2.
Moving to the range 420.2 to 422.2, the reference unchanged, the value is 421.6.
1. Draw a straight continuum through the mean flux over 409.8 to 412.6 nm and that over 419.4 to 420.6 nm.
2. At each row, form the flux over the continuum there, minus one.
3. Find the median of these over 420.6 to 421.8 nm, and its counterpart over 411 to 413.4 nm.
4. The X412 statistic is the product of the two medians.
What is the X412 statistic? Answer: -0.0043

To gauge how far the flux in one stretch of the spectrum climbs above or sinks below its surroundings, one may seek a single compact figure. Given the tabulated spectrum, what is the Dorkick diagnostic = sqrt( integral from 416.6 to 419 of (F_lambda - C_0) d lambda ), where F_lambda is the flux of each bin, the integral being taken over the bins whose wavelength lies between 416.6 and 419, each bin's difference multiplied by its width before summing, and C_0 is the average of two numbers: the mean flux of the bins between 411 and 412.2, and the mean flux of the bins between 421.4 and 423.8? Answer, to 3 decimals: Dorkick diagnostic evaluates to 0.823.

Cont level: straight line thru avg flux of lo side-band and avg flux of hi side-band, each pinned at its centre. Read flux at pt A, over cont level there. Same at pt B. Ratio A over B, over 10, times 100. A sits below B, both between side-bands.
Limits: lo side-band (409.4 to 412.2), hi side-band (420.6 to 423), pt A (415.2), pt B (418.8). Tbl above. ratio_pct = 8.4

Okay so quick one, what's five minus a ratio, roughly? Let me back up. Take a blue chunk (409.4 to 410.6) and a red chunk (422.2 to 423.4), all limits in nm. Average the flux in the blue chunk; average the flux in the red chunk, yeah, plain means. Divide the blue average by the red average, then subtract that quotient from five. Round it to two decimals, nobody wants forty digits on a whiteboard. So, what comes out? 3.92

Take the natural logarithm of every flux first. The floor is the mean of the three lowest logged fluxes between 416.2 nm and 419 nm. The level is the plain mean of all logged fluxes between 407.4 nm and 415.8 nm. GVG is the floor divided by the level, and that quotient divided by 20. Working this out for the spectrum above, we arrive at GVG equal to 0.0479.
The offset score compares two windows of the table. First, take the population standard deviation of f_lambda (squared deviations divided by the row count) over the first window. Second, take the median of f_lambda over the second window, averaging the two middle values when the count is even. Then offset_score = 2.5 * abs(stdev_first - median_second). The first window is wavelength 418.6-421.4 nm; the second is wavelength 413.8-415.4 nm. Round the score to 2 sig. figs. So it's 42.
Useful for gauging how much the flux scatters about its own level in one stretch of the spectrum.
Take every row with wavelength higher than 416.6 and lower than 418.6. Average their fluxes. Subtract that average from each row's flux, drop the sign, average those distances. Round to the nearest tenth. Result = 1.5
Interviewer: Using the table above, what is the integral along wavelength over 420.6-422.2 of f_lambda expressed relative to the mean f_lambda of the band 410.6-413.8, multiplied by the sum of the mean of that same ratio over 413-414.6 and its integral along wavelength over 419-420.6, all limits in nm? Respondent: 2.98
